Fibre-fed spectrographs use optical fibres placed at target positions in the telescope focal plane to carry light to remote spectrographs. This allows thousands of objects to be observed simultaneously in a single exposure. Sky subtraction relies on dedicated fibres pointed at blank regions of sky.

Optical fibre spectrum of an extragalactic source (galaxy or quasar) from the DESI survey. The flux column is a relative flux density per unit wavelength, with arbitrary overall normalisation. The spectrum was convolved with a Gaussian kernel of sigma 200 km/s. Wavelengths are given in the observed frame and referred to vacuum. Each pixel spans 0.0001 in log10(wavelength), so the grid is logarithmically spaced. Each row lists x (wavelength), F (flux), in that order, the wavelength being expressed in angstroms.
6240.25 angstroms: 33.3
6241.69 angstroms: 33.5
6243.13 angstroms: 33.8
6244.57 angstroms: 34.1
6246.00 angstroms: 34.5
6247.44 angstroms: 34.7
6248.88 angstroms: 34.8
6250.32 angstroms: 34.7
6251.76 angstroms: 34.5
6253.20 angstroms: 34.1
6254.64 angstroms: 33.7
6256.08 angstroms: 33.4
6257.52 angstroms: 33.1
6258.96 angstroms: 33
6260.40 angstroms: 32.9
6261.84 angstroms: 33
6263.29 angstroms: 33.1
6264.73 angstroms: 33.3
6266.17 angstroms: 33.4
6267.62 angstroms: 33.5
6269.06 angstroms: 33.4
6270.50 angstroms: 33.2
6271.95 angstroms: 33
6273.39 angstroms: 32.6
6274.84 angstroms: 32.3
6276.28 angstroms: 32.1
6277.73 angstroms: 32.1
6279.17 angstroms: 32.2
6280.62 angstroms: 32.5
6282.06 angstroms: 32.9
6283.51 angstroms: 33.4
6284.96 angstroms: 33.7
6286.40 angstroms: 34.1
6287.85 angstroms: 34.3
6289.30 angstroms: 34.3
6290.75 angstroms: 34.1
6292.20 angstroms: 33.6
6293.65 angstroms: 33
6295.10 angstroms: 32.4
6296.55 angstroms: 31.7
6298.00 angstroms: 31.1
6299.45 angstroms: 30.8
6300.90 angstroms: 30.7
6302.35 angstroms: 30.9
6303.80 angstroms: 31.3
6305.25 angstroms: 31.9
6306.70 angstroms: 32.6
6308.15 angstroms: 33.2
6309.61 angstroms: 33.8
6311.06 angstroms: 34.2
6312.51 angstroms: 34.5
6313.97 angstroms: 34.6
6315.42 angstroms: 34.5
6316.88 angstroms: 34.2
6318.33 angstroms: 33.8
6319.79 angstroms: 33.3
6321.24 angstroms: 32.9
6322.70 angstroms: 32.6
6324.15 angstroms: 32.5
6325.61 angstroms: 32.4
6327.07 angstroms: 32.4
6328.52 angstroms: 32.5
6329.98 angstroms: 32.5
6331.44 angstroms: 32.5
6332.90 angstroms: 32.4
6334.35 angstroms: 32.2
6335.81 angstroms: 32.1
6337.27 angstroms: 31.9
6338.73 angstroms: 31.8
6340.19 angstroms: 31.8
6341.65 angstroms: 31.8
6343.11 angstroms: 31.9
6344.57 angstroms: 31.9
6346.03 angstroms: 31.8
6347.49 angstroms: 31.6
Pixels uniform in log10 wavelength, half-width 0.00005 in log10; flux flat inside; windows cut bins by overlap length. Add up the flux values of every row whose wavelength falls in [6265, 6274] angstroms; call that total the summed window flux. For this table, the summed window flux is 199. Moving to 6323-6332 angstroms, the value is 195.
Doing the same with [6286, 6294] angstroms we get 203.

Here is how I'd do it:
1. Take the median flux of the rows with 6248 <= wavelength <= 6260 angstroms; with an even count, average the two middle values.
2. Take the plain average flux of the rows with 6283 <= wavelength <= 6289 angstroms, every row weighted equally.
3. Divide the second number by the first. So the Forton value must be 1.00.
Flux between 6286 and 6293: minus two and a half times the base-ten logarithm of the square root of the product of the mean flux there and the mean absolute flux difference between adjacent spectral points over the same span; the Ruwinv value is -1.1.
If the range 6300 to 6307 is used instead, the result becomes -1.5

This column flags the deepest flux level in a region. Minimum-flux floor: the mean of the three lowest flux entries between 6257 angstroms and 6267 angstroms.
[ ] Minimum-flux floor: 33.0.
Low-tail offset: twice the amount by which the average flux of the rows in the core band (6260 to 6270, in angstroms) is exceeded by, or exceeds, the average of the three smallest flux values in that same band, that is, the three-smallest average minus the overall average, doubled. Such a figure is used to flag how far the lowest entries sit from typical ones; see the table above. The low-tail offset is -0.5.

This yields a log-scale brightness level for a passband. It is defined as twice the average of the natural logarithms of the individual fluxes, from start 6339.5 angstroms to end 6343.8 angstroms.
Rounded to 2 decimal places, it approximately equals 6.92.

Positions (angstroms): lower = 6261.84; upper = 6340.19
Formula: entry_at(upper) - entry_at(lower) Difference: -1.2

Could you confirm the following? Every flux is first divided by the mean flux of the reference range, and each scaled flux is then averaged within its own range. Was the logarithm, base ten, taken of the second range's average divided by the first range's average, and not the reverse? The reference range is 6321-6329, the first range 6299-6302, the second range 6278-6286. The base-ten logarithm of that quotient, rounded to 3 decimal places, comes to 0.030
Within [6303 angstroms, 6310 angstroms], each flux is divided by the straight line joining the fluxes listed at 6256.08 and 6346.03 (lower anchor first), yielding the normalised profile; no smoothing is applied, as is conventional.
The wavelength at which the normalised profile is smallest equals 6303.80 angstroms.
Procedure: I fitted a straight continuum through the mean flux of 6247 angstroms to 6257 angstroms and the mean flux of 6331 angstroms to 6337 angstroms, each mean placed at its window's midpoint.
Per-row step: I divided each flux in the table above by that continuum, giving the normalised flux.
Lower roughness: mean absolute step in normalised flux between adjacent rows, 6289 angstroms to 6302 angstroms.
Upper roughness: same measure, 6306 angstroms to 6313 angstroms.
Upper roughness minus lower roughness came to 0.003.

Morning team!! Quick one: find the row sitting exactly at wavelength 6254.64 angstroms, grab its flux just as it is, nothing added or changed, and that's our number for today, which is 33.7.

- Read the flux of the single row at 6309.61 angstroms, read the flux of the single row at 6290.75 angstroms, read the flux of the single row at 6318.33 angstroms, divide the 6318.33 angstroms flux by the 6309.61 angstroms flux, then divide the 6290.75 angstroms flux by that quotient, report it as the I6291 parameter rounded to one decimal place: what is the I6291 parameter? 34.1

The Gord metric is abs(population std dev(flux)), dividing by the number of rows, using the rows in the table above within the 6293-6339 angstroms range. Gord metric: 1.1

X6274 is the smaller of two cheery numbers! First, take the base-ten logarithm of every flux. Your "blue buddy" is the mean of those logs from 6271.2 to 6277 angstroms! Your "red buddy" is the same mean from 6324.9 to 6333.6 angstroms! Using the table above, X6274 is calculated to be 1.51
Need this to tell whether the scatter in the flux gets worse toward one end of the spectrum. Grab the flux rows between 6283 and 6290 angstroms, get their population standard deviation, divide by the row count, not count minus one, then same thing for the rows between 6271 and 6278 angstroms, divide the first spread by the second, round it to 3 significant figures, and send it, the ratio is 1.04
